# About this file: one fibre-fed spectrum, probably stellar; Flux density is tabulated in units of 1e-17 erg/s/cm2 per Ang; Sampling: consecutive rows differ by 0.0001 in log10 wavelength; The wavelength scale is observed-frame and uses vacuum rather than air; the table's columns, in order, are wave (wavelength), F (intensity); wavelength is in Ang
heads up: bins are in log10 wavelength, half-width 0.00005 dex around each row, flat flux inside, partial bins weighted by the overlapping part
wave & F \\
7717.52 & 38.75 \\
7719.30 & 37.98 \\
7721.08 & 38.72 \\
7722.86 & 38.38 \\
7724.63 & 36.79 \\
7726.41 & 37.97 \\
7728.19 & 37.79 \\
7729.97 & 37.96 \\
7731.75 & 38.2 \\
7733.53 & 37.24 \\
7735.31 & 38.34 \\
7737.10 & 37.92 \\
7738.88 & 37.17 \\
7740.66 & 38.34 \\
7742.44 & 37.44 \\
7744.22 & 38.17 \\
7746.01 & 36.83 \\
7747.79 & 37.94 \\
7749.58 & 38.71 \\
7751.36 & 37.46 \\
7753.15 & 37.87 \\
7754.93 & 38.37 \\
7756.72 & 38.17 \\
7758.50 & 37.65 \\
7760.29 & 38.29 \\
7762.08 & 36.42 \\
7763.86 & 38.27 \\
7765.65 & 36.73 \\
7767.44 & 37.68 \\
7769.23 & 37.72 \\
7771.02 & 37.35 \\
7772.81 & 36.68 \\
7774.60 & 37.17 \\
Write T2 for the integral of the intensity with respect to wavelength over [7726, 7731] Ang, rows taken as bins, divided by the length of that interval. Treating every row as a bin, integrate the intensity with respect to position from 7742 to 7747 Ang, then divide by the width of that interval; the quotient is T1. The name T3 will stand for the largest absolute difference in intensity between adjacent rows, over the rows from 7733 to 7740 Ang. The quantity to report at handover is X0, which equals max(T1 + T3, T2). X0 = 38.6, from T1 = 37.5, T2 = 37.9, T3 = 1.10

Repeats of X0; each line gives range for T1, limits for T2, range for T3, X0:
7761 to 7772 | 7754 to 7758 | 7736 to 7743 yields 38.5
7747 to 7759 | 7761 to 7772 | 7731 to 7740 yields 39.1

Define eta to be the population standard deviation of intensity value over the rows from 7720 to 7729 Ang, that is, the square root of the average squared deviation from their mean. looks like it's 0.7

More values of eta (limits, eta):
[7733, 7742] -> 0.5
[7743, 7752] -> 0.6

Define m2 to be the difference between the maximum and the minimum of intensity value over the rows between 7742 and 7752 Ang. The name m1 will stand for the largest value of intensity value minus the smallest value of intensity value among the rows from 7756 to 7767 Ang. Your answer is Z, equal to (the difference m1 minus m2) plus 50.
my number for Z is 50.0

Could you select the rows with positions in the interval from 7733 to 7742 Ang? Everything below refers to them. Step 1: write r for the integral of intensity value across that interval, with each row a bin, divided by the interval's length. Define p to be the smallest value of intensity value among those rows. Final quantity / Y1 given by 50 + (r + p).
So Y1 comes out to 125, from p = 37.17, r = 37.80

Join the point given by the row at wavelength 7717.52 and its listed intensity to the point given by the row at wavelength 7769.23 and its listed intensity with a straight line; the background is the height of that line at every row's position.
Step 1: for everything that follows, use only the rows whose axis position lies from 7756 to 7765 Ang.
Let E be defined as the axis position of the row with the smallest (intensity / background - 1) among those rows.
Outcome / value 7762.08 Ang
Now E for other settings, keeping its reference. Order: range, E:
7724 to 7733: 7724.63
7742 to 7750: 7746.01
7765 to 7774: 7765.65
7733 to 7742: 7733.53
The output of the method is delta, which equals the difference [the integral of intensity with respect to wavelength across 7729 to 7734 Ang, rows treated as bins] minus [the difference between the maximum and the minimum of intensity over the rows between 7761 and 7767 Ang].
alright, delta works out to 187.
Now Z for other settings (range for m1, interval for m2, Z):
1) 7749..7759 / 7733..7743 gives 50.1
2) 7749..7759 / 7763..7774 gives 49.7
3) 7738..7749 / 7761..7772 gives 49.7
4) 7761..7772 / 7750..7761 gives 50.9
